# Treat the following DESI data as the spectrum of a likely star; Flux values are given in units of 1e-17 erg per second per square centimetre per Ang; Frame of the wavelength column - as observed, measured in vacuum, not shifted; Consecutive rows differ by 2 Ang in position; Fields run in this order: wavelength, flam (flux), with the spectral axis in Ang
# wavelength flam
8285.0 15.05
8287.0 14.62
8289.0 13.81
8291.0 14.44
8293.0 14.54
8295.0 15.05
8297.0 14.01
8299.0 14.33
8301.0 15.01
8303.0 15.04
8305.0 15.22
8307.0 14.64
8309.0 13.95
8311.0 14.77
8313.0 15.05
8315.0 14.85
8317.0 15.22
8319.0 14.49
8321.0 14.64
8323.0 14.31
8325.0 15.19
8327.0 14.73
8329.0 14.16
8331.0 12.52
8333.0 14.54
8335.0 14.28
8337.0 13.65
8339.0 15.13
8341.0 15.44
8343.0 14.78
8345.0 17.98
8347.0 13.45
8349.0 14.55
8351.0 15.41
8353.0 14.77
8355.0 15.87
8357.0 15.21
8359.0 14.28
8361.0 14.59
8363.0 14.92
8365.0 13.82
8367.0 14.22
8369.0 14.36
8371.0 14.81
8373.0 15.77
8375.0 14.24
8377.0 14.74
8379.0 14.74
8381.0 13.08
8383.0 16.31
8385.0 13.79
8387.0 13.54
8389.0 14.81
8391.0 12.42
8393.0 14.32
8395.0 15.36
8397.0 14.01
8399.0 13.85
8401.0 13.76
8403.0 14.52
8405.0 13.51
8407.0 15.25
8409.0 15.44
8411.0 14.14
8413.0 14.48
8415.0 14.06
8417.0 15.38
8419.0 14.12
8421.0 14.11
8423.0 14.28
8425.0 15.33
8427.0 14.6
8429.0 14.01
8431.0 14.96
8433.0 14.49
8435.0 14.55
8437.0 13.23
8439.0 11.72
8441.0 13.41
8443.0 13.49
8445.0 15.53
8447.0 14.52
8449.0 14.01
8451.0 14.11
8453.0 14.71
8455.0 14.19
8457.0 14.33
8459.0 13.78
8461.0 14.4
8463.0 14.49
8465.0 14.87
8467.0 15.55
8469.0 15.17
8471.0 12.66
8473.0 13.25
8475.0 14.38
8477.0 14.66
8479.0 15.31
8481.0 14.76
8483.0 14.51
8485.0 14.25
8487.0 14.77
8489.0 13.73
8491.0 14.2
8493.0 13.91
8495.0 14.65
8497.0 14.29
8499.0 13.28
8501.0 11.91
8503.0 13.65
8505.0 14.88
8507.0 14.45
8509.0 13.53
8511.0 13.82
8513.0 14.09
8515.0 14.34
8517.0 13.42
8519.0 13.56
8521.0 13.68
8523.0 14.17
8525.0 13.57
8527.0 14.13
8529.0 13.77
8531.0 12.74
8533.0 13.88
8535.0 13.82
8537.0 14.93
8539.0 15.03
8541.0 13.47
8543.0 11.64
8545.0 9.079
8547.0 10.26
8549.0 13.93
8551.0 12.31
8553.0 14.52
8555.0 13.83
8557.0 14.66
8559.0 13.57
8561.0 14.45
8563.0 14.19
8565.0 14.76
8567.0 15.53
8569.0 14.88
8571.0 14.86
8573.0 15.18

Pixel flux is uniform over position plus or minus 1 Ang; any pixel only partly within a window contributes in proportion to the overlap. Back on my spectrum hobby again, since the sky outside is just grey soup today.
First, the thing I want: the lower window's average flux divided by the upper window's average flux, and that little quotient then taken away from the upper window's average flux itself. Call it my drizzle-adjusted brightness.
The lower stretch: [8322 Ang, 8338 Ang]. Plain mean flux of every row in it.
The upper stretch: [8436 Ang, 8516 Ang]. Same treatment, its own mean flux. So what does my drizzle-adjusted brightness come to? 13.1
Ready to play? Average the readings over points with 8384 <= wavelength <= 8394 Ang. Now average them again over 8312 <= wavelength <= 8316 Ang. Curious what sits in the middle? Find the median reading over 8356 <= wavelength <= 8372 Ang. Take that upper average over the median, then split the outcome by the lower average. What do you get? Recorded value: 0.064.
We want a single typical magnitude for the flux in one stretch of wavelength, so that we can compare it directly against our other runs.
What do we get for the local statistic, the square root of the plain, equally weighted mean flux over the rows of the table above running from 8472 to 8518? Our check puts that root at 3.75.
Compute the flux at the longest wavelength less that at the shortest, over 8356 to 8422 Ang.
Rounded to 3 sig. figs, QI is -1.10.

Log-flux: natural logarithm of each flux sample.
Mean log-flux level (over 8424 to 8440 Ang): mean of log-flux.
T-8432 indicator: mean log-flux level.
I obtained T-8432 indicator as 2.64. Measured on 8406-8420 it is 2.69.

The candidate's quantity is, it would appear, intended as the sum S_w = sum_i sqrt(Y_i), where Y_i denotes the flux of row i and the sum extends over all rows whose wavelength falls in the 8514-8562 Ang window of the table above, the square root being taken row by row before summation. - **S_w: 87.9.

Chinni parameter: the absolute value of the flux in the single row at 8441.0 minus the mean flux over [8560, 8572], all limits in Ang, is 1.4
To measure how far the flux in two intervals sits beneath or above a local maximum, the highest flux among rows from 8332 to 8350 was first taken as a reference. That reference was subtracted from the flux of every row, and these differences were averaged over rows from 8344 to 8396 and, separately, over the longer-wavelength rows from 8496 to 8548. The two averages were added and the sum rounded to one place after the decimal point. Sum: -7.9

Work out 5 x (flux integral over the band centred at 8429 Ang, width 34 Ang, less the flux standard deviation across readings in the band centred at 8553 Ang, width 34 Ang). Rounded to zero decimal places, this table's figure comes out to 2409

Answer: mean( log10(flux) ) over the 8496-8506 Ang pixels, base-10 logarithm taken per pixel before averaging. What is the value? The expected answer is 1.13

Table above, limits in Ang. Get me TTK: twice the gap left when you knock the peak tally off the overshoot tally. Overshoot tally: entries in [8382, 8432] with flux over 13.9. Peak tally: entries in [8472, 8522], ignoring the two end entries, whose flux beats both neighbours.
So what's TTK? 26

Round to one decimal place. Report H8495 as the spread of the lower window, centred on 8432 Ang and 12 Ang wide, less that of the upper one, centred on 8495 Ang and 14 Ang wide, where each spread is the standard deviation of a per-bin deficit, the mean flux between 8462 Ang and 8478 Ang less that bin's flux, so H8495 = -0.3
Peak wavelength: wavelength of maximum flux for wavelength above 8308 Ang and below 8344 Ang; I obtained 8341.0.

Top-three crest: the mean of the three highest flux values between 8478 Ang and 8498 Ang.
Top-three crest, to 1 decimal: 14.9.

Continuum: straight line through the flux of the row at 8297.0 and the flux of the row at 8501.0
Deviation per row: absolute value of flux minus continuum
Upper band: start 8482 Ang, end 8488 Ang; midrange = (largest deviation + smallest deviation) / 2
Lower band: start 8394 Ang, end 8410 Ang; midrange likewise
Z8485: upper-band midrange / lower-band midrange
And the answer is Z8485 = 1.53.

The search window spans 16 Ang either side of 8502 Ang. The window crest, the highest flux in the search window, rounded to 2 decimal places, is 14.88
